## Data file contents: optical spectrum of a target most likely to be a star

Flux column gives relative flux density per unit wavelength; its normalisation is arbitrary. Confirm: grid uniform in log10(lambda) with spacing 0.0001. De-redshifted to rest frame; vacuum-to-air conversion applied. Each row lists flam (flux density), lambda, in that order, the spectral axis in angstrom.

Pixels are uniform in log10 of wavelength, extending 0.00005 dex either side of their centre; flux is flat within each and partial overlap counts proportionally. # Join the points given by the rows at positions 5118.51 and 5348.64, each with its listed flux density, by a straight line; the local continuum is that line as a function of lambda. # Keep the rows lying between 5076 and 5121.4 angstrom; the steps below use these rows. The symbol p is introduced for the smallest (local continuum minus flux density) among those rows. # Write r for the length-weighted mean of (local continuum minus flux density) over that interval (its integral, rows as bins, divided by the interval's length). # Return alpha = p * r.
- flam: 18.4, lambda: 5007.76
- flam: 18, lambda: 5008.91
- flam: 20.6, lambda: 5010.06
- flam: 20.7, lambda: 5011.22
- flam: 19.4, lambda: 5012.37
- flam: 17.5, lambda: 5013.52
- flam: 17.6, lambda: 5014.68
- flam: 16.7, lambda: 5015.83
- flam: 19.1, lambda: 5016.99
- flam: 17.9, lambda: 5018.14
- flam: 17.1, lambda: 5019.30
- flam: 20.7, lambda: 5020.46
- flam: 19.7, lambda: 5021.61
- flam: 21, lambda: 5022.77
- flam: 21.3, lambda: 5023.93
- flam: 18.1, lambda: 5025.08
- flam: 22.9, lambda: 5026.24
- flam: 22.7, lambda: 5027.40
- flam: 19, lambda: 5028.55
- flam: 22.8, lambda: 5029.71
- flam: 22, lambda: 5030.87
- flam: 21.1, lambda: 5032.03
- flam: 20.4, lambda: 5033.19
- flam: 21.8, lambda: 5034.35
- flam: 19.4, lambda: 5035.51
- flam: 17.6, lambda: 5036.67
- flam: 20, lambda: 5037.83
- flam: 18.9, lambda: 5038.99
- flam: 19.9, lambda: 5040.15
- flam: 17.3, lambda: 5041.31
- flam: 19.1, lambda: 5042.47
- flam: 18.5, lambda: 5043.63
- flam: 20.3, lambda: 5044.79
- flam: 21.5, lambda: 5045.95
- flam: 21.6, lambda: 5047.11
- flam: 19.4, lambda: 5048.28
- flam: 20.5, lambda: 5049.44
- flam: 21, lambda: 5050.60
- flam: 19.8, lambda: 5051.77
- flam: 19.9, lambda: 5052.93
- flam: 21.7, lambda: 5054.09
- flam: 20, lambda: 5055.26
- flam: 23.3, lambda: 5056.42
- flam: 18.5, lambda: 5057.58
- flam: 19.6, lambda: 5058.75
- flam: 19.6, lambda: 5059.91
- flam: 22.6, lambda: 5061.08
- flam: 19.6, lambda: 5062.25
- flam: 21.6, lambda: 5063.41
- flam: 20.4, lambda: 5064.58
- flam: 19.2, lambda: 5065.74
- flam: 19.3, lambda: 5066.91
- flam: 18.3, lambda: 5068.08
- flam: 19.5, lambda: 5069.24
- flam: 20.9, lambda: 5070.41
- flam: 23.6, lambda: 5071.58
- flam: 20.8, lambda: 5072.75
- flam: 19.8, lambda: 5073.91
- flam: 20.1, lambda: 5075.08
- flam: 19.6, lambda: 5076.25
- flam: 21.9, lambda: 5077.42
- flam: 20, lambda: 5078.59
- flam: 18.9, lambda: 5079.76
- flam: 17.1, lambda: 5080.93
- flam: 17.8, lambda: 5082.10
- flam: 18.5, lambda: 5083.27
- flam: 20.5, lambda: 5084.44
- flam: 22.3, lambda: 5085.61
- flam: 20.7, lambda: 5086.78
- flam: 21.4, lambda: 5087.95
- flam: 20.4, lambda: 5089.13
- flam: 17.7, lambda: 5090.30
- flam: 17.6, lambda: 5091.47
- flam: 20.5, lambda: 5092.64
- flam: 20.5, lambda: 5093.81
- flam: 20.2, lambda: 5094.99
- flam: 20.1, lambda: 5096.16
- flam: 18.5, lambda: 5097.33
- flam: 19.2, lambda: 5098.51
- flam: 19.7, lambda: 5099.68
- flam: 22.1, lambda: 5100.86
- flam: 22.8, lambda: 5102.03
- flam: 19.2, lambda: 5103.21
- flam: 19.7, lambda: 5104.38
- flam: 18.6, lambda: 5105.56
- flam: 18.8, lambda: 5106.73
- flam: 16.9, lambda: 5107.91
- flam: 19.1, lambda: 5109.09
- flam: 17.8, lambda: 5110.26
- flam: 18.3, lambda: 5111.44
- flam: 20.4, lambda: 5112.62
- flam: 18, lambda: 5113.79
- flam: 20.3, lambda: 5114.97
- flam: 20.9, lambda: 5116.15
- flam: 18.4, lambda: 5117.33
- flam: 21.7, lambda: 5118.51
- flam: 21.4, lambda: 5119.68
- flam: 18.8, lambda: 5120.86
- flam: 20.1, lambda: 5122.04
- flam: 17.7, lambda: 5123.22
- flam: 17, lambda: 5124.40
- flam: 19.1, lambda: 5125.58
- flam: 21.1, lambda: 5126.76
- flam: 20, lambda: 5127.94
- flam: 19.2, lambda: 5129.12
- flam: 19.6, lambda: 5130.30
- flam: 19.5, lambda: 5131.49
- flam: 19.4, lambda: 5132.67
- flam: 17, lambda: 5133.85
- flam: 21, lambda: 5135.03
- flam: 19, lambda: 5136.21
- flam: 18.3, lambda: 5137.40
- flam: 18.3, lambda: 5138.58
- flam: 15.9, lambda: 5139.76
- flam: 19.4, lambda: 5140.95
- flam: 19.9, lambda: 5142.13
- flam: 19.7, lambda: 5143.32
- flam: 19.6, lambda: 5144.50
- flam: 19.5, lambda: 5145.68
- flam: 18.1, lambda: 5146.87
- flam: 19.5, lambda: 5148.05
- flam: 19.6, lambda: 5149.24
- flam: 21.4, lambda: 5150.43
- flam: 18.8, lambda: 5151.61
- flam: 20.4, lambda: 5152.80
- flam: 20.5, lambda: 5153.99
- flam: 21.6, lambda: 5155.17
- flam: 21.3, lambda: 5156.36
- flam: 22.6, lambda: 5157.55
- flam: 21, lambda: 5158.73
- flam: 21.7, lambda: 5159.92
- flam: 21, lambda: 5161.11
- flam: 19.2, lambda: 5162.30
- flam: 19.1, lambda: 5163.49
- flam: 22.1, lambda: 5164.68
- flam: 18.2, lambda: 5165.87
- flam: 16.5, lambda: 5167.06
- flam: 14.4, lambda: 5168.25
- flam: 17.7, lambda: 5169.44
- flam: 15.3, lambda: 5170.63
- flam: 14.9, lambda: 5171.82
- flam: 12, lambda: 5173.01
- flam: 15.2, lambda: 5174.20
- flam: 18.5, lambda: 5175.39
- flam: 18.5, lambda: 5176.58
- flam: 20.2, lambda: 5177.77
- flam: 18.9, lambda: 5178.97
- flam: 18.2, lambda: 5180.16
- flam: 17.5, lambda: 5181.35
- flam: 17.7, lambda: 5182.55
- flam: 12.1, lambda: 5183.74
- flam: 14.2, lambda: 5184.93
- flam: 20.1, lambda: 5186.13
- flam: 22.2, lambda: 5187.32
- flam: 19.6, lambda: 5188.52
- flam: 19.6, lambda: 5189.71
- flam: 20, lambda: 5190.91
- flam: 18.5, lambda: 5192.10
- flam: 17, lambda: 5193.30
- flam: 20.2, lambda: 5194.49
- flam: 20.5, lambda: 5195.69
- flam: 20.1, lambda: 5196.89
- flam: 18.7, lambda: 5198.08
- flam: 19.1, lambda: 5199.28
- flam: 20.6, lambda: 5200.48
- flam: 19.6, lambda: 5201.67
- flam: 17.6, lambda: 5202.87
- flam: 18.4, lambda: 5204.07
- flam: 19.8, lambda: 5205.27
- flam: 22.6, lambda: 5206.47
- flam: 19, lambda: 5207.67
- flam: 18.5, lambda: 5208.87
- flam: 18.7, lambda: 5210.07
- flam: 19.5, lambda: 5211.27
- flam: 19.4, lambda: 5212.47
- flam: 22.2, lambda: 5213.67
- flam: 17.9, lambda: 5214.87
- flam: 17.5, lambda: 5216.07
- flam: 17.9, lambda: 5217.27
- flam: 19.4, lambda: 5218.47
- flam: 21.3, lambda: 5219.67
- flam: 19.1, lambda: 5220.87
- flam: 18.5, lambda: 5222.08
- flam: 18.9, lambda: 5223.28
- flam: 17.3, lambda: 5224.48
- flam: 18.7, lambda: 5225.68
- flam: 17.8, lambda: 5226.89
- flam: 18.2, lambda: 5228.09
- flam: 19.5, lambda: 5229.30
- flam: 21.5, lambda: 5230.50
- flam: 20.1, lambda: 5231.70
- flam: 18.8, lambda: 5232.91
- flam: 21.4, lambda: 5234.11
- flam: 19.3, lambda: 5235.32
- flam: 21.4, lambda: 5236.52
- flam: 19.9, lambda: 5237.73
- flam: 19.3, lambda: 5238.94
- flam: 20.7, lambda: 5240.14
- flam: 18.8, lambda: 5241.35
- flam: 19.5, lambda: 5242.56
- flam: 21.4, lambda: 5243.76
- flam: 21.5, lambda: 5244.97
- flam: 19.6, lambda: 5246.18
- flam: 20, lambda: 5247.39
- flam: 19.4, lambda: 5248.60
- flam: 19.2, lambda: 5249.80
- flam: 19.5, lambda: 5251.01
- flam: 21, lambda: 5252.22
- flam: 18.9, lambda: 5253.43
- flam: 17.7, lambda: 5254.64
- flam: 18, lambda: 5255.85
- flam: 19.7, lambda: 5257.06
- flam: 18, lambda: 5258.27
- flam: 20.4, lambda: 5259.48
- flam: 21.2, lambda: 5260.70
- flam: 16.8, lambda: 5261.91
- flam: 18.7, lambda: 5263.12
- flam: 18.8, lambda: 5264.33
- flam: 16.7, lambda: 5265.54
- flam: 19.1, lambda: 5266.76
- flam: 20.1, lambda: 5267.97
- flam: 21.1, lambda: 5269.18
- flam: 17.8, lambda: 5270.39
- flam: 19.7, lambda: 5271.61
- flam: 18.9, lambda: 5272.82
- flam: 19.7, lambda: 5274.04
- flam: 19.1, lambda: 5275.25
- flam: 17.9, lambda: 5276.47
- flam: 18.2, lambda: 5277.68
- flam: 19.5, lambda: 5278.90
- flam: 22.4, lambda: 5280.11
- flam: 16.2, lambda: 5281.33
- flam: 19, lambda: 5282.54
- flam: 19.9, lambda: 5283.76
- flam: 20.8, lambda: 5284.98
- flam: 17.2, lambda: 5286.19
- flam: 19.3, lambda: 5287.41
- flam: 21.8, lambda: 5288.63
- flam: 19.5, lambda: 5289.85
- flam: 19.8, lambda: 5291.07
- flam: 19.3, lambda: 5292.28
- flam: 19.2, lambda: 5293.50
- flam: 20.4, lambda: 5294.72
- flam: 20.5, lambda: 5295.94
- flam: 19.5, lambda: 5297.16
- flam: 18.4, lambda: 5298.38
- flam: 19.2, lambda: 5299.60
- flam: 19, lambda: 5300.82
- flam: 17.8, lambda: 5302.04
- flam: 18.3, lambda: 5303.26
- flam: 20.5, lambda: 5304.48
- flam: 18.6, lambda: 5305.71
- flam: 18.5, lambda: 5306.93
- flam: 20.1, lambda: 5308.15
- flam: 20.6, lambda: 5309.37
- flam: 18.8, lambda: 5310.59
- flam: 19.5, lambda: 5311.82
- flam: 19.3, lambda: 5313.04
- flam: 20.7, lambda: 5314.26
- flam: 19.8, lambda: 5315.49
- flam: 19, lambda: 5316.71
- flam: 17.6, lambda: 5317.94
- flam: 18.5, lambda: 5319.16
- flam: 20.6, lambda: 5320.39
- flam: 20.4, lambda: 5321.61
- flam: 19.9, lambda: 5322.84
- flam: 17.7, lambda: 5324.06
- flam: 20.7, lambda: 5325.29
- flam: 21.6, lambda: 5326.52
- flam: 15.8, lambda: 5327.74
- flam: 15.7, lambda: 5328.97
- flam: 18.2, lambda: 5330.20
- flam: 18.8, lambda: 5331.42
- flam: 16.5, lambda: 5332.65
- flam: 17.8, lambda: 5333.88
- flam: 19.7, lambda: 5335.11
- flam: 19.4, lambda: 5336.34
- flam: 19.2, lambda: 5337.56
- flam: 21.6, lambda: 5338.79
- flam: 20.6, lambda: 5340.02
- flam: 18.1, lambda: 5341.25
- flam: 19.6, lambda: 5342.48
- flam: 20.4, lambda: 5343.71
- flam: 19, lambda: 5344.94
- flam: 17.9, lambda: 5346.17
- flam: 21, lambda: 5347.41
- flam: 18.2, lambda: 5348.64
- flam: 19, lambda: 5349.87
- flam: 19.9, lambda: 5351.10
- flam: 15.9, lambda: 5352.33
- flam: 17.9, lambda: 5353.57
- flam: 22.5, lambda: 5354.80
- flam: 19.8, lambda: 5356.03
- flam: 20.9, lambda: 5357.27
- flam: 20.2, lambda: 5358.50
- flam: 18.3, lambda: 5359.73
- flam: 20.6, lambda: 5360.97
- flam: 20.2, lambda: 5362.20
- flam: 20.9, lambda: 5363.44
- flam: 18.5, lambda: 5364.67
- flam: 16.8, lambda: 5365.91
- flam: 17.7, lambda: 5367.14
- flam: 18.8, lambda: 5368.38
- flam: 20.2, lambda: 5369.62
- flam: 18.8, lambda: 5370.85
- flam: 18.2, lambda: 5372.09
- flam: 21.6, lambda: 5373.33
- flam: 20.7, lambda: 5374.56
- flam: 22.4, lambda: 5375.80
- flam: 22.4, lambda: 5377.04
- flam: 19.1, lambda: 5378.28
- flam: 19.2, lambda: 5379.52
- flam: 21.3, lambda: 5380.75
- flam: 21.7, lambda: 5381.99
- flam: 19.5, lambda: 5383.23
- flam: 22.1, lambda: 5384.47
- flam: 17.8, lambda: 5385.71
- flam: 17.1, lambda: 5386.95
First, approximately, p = -0.8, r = 2.4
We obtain -2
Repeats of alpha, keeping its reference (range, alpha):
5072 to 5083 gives 1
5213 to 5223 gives -2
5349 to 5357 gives 5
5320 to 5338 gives 1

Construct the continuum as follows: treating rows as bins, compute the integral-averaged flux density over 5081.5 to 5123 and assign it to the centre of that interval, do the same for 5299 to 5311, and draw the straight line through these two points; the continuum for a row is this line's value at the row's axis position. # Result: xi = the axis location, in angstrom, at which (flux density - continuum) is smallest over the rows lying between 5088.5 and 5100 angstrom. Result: 5091.47 angstrom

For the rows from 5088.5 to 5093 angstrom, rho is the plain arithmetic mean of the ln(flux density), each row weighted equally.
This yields 2.944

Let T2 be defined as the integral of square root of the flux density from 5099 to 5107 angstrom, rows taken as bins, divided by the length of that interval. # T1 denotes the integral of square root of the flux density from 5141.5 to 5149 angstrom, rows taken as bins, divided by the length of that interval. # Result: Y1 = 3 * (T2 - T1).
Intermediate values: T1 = 4.41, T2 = 4.49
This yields 0.3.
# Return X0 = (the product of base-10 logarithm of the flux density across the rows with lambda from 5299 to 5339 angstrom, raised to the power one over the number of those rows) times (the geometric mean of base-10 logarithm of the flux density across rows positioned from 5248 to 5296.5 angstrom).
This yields 1.64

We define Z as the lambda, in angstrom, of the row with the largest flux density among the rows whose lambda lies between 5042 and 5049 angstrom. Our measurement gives 5047.11 angstrom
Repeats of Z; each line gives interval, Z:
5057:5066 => 5061.08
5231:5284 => 5280.11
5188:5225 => 5206.47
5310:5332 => 5326.52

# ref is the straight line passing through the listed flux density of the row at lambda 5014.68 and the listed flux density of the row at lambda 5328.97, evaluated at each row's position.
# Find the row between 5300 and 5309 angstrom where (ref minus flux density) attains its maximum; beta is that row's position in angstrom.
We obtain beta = 5302.04 angstrom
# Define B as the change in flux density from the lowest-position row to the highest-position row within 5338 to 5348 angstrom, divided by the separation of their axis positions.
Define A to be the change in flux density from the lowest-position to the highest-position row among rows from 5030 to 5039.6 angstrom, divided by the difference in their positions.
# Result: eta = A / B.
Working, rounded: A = -0.4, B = -0.07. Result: 5.5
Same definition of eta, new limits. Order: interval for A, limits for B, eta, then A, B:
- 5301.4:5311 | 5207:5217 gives -0.7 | 0.1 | -0.18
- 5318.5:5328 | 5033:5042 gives 0.8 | -0.3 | -0.38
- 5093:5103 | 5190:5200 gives -2.6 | 0.3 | -0.11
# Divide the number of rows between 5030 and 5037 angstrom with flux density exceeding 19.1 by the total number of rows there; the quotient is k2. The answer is 0.83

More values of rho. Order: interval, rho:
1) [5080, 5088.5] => 2.979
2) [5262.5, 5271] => 2.937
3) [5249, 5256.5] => 2.945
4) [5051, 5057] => 3.040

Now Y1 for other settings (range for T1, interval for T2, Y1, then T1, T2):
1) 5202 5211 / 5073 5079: 0.4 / 4.38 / 4.51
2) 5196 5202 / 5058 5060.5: -0.1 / 4.44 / 4.41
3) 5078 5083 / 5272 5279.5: 0.2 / 4.29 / 4.35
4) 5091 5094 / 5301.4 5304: -0.5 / 4.42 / 4.27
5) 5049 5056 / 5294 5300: -0.3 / 4.53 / 4.43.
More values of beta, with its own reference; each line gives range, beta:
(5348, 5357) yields 5352.33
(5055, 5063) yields 5057.58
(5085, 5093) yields 5091.47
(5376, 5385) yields 5378.28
